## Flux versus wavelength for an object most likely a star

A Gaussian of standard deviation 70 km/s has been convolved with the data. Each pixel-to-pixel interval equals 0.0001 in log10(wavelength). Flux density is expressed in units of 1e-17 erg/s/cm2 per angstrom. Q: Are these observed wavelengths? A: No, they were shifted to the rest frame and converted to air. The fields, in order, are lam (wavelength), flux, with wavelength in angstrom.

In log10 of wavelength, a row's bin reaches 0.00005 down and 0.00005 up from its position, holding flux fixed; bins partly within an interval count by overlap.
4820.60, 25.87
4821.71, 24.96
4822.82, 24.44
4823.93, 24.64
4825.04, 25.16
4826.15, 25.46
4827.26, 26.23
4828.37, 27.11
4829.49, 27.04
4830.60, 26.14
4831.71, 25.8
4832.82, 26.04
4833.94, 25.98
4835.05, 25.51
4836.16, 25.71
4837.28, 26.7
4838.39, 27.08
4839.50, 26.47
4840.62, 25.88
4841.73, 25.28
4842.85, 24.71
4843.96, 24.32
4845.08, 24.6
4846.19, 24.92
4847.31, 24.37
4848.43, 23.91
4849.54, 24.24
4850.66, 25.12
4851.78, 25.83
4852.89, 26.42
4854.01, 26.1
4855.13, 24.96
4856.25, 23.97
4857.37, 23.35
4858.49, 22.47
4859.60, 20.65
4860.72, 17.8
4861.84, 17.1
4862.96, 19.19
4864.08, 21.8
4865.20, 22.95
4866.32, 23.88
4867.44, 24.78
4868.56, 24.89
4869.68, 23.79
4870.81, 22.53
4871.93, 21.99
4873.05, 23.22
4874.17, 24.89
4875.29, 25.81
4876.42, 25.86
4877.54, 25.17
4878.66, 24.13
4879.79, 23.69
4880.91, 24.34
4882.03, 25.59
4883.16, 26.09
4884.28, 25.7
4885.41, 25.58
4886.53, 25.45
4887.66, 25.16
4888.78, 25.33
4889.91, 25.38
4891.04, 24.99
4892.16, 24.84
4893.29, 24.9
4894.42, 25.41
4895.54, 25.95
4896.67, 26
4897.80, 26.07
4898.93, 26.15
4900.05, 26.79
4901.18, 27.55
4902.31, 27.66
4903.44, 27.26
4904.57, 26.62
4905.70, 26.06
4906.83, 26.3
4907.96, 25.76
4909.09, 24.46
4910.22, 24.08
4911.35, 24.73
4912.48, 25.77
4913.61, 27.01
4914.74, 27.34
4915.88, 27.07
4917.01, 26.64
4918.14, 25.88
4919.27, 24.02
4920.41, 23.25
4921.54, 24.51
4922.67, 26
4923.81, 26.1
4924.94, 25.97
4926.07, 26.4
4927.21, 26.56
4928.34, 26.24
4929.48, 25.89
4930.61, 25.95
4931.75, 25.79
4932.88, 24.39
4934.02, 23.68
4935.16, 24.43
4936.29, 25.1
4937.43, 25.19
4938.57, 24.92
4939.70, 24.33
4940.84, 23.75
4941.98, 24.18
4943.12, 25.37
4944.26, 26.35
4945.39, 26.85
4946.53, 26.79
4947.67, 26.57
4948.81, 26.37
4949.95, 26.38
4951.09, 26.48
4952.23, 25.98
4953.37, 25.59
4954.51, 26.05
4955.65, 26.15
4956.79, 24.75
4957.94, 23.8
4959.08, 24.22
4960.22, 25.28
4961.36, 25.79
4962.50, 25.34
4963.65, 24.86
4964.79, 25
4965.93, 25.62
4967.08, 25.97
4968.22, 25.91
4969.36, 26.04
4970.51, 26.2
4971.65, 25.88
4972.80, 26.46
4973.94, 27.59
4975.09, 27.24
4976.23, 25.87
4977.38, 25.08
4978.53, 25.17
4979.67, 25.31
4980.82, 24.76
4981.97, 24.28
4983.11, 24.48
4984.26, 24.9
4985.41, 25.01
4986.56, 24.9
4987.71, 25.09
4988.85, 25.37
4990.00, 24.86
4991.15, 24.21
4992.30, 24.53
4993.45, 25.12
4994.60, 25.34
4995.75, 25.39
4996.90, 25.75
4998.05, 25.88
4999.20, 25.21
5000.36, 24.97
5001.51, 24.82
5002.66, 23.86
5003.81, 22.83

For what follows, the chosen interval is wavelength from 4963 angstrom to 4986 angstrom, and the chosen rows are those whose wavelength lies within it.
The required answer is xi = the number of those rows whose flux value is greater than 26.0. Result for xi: 5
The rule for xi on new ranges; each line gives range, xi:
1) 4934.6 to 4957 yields 9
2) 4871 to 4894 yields 1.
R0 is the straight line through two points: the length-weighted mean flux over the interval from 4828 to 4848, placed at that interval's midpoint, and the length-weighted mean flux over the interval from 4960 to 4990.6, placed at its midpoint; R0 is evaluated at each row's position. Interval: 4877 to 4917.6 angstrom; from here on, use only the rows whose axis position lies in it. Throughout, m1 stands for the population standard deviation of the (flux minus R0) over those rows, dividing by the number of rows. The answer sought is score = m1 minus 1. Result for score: 0.01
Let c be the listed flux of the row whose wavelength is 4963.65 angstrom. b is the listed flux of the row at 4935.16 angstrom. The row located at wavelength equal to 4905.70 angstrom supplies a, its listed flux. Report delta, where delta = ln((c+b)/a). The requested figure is 0.64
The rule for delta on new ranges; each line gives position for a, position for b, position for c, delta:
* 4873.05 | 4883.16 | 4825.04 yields 0.79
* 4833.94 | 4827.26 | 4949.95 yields 0.71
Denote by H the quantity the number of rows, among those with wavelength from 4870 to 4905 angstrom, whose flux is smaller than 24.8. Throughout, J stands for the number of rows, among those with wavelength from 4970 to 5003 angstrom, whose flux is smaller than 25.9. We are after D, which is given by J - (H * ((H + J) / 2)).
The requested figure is -68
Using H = 6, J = 25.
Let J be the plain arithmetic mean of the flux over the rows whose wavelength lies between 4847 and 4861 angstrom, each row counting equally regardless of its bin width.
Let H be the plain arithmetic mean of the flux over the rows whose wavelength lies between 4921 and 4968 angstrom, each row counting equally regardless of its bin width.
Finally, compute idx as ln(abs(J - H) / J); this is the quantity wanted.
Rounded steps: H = 25.5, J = 23.8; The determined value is -2.6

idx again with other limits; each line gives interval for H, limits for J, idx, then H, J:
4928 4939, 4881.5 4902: -3.8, 25.2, 25.7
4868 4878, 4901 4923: -2.7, 24.2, 25.9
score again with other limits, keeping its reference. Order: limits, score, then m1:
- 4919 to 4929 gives 0.14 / 1.1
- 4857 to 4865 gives 1.21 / 2.2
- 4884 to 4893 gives -0.73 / 0.3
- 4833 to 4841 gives -0.47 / 0.5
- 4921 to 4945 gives -0.11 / 0.9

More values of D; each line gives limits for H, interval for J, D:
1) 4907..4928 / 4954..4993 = -68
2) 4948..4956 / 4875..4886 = 9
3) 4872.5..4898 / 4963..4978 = -14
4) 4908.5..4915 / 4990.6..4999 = -8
